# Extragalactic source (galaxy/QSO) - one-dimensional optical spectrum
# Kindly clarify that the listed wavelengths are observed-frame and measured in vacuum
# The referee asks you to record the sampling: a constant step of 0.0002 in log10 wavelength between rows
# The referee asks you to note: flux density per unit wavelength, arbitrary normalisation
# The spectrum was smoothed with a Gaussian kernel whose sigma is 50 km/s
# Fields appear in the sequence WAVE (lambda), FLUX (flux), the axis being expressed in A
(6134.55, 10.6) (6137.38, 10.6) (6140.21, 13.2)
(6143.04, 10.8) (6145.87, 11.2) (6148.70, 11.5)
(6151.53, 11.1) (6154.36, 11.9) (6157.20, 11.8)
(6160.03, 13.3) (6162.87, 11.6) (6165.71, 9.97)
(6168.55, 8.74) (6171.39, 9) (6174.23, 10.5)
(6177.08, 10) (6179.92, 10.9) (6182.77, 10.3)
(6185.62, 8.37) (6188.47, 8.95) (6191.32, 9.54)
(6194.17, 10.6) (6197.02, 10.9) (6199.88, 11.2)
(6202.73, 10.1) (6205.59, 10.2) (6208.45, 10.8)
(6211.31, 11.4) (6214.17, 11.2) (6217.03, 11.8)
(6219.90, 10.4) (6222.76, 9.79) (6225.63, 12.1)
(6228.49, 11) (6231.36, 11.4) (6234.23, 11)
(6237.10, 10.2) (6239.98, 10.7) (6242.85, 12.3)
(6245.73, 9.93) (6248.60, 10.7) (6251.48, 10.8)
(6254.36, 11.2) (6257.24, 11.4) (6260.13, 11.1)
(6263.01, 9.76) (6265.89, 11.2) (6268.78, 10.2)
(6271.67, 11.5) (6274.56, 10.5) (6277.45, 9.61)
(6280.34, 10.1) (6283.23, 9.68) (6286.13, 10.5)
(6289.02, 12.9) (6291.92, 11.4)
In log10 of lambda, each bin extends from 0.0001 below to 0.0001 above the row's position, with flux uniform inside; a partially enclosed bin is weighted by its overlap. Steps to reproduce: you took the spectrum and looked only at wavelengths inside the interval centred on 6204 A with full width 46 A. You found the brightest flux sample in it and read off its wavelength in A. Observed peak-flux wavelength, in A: 6225.63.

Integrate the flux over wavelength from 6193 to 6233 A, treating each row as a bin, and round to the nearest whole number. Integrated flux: 437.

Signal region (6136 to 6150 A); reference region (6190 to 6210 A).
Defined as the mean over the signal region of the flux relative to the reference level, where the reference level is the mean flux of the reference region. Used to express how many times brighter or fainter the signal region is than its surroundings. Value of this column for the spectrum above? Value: 1.09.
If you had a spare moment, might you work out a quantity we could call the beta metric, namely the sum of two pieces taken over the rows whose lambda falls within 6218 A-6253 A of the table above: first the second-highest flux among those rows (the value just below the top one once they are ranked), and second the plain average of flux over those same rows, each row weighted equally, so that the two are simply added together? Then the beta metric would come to 23.0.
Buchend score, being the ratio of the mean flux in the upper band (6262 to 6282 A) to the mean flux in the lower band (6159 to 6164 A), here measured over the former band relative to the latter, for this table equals 0.84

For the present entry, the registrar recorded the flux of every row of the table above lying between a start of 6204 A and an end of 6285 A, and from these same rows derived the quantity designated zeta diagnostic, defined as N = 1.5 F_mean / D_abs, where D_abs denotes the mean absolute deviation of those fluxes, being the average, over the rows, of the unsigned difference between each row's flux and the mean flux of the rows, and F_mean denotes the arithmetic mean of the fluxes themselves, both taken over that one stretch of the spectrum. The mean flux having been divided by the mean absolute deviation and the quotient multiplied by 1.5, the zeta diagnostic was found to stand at 26.9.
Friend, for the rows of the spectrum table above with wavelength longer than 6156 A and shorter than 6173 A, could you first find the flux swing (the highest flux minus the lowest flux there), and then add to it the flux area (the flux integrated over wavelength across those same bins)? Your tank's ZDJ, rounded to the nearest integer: 187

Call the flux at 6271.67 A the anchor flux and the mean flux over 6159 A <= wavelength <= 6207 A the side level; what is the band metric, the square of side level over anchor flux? 0.79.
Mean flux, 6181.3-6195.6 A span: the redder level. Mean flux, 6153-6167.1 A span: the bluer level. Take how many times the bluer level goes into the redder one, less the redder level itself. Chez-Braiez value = -8.74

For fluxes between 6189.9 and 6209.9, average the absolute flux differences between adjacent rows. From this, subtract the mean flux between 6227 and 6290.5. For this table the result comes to -10.2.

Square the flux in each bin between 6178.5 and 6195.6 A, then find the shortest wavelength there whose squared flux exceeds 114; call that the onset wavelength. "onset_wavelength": 6179.92 A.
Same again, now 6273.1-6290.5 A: 6289.02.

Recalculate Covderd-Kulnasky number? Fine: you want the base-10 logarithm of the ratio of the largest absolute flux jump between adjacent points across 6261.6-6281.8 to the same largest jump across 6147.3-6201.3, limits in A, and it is -0.13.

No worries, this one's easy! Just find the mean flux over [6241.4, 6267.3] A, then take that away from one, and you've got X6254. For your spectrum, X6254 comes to -9.9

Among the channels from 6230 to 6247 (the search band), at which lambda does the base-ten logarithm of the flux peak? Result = 6242.85 A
